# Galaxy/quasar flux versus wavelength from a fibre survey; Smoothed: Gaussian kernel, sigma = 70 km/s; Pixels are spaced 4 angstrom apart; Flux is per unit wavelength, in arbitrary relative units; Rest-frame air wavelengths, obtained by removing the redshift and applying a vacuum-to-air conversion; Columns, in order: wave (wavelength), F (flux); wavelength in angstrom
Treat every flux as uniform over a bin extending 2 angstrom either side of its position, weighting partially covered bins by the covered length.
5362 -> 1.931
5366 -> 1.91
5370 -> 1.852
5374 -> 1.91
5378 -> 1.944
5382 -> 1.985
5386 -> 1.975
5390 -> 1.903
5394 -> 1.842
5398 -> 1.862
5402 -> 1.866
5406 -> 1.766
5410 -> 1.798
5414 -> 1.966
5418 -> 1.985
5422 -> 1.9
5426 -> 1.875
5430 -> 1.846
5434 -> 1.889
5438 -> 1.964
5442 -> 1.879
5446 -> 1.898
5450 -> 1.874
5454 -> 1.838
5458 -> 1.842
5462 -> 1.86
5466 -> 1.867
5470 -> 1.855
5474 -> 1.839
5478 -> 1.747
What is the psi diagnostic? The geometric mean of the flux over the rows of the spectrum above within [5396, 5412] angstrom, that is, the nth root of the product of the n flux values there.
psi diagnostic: 1.82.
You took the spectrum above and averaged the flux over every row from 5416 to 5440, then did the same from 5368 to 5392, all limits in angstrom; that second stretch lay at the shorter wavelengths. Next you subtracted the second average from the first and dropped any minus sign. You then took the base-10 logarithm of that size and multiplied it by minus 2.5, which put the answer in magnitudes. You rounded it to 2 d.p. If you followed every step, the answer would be 4.34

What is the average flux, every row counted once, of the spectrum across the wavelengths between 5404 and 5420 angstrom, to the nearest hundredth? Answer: 1.88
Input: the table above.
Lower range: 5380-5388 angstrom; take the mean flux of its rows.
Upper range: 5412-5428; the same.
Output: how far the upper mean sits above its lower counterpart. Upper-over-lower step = -0.05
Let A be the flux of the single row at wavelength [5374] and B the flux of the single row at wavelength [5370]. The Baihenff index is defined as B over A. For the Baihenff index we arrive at 0.97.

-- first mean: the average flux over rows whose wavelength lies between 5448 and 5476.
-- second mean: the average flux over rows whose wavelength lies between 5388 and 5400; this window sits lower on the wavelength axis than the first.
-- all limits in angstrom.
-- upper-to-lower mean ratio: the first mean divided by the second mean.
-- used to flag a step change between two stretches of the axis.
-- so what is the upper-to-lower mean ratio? 0.99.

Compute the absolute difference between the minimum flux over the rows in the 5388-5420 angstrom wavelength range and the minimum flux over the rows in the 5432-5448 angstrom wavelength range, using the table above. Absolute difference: 0.11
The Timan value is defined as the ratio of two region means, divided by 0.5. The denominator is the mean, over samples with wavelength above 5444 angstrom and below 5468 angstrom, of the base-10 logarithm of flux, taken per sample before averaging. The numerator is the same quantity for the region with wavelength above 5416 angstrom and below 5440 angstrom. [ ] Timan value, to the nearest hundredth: 2.08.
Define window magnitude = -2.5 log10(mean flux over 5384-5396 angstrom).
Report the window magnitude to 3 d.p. -0.701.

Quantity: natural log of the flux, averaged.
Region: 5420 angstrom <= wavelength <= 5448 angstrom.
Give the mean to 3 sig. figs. 0.638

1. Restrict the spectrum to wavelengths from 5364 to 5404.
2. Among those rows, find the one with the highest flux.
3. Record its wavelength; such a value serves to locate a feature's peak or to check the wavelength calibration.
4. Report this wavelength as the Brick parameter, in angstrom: 5382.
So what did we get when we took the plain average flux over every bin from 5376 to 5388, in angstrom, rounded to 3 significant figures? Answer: 1.97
